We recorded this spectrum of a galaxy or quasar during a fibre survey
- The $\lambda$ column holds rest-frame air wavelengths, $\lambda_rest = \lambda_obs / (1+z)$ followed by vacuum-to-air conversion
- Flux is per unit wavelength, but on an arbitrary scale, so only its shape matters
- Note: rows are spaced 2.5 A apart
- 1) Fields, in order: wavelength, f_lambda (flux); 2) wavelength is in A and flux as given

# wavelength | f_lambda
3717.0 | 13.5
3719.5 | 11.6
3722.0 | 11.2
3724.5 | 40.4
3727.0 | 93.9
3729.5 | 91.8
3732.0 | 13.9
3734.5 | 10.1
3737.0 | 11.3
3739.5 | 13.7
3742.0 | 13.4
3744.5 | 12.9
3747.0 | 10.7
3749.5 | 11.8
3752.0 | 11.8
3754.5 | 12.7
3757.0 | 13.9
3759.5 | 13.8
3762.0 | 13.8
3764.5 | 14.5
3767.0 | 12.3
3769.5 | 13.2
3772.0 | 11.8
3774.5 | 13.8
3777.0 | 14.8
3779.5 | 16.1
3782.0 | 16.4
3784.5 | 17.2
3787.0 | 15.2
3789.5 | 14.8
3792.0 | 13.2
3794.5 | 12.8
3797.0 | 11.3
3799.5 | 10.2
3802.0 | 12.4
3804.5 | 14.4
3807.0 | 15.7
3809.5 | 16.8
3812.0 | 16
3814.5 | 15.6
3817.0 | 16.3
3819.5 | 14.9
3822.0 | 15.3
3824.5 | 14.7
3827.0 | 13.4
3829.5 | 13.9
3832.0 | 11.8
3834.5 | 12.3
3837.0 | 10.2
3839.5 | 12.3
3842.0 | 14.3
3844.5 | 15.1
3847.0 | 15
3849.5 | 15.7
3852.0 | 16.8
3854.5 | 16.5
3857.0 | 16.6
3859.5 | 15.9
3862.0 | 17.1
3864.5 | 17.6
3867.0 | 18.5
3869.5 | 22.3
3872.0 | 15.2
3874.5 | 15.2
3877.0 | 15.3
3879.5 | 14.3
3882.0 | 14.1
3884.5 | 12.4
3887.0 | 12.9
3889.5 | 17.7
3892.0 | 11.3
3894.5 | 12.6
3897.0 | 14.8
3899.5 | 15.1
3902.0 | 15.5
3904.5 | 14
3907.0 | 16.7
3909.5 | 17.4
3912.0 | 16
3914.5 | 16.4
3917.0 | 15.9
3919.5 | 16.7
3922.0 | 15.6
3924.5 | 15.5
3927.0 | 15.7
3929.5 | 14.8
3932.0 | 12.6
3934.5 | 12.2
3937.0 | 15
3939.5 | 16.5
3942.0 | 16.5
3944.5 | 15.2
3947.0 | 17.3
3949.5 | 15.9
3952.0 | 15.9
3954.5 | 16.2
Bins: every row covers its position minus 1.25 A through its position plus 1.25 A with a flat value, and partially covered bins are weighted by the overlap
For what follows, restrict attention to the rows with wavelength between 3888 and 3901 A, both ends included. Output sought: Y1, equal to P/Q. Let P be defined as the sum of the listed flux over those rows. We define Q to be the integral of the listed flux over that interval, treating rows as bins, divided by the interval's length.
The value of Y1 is 5.00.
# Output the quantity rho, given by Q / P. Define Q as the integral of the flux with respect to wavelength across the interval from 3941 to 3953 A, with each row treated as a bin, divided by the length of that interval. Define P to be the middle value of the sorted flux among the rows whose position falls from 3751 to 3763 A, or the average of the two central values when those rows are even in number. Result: 1.2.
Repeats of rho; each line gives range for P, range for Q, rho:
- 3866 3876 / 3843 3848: 0.9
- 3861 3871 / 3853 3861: 0.9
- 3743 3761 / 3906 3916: 1.3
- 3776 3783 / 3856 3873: 1.1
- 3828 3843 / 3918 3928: 1.3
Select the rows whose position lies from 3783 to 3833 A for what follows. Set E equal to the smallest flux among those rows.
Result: 10.2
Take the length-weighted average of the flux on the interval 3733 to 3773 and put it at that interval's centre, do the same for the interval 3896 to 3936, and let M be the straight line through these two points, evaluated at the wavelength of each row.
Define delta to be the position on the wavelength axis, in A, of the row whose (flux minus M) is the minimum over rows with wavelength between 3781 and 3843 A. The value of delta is 3837.0 A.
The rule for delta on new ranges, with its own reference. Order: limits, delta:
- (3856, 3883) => 3882.0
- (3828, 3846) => 3837.0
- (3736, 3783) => 3747.0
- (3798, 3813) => 3799.5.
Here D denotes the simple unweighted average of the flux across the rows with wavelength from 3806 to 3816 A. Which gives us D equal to 16.0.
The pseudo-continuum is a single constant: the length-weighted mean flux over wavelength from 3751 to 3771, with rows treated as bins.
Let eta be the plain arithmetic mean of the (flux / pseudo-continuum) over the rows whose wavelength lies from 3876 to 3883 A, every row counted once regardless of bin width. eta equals 1.10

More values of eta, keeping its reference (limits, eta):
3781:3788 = 1.23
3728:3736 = 2.91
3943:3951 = 1.22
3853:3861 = 1.23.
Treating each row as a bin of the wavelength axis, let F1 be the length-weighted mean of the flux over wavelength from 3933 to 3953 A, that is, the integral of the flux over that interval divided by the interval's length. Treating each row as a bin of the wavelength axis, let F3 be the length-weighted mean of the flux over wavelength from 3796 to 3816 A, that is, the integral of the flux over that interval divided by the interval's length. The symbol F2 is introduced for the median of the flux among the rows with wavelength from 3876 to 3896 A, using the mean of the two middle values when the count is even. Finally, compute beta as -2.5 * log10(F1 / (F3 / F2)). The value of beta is -2.93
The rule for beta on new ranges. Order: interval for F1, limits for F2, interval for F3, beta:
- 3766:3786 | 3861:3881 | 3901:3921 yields -2.91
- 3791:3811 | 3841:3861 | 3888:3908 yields -2.90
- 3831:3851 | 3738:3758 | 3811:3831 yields -2.65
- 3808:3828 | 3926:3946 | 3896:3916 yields -2.92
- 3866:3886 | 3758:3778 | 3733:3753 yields -3.15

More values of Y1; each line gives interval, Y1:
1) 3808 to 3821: 5.01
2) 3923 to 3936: 4.98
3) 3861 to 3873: 4.98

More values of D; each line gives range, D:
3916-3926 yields 15.9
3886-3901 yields 14.1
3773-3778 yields 14.3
